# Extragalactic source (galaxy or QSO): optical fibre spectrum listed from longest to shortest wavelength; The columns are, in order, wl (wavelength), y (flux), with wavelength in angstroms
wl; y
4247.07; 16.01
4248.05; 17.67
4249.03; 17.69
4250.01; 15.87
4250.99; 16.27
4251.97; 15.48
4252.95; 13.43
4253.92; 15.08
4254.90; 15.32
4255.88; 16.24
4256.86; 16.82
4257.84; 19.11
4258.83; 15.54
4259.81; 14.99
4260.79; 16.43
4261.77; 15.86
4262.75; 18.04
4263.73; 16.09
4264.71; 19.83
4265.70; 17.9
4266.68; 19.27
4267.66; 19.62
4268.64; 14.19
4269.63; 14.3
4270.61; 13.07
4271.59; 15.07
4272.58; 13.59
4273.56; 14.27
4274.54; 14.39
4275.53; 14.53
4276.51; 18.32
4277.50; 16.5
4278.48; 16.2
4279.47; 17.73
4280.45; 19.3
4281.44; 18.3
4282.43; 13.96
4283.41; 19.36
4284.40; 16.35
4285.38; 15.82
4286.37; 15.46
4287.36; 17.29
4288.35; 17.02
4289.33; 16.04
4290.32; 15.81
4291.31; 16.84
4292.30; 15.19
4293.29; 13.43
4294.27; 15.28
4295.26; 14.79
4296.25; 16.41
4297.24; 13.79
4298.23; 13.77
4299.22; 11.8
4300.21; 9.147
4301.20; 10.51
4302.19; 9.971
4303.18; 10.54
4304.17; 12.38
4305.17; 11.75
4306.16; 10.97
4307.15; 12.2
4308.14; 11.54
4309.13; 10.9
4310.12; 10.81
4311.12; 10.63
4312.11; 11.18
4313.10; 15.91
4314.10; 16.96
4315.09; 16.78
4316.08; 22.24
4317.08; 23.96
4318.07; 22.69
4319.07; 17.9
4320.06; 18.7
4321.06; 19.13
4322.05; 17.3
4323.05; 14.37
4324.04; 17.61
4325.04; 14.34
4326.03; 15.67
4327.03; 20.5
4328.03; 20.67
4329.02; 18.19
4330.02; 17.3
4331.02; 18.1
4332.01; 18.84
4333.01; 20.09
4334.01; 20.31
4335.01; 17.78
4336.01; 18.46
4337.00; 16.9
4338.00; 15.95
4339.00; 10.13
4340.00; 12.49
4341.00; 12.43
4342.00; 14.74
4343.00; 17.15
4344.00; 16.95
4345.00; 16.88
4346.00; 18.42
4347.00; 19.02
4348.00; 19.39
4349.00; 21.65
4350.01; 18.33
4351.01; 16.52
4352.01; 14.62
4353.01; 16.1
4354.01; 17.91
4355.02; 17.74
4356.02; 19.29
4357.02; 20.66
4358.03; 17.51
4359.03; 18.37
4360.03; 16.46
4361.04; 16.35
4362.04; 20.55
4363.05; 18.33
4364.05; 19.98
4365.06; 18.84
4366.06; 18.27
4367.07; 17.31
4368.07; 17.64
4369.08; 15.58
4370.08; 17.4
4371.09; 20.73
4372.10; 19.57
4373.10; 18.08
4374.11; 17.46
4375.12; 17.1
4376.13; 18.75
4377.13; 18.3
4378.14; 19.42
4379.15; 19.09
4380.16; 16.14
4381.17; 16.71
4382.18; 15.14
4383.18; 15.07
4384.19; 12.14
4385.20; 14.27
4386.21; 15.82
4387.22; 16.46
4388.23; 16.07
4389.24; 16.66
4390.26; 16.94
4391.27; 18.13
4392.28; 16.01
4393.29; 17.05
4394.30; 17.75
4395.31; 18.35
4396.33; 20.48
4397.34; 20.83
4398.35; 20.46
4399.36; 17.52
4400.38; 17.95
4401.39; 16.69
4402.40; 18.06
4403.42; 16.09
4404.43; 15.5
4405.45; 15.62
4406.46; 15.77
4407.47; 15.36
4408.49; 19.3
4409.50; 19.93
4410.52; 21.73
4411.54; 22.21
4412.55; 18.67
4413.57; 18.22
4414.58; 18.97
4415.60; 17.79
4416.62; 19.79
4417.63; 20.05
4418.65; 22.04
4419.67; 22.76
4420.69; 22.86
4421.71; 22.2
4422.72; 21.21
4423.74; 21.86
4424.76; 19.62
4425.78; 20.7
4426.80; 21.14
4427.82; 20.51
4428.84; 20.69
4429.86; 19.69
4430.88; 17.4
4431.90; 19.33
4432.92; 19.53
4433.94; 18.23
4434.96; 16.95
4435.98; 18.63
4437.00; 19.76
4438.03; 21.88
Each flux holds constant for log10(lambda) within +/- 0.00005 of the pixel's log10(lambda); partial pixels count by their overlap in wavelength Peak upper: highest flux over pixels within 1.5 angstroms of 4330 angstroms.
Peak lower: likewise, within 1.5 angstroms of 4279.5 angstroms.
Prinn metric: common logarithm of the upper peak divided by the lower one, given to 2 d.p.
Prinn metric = -0.03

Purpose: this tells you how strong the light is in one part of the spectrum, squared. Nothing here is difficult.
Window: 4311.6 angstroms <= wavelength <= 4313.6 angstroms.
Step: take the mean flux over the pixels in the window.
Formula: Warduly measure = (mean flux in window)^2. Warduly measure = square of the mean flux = 183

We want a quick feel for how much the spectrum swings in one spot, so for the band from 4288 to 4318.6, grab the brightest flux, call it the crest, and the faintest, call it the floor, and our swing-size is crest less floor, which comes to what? 14.8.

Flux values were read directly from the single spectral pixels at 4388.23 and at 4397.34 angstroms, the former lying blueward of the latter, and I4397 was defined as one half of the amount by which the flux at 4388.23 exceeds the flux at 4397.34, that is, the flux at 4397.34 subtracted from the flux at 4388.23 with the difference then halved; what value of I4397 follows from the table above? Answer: -2.4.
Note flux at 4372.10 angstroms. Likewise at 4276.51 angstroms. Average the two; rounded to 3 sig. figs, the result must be 18.9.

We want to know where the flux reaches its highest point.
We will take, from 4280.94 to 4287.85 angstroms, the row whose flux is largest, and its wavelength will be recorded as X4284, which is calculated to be 4283.41 angstroms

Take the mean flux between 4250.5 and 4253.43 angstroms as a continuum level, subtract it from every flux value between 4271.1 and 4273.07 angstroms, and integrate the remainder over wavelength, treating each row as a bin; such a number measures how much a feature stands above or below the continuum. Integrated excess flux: -1.4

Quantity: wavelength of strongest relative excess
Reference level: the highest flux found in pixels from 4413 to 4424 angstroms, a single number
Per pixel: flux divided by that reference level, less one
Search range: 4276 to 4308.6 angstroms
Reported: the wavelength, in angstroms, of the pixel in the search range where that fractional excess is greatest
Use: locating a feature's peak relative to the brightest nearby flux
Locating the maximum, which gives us 4283.41 angstroms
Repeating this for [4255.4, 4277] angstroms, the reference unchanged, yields 4264.71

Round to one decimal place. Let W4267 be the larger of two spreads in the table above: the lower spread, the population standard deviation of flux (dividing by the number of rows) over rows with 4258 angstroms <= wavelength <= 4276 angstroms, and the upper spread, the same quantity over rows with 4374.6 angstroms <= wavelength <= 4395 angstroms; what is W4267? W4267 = 2.1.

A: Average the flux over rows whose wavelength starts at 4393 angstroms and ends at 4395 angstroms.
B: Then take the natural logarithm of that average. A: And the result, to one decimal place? 2.9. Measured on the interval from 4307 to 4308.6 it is 2.5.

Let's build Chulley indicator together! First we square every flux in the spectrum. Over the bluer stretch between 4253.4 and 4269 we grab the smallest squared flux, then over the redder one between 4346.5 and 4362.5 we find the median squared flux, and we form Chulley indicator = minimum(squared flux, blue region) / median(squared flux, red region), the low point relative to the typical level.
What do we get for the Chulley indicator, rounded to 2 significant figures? 0.61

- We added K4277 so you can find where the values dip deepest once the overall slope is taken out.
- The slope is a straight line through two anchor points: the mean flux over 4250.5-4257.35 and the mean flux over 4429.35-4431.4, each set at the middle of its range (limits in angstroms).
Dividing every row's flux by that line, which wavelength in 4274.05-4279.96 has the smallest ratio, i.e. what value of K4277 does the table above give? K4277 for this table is 4274.54 angstroms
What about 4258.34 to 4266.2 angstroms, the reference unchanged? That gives 4259.81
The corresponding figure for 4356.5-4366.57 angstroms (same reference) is 4361.04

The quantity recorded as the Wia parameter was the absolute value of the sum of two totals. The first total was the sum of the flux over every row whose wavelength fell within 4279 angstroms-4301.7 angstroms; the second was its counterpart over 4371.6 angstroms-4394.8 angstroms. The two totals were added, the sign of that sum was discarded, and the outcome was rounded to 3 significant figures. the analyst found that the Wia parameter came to 742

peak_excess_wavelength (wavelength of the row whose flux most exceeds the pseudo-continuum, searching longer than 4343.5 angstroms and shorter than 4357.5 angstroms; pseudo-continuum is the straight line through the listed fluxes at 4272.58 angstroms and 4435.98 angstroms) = 4349.00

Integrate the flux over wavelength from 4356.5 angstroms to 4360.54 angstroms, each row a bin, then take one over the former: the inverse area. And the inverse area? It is 0.0136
